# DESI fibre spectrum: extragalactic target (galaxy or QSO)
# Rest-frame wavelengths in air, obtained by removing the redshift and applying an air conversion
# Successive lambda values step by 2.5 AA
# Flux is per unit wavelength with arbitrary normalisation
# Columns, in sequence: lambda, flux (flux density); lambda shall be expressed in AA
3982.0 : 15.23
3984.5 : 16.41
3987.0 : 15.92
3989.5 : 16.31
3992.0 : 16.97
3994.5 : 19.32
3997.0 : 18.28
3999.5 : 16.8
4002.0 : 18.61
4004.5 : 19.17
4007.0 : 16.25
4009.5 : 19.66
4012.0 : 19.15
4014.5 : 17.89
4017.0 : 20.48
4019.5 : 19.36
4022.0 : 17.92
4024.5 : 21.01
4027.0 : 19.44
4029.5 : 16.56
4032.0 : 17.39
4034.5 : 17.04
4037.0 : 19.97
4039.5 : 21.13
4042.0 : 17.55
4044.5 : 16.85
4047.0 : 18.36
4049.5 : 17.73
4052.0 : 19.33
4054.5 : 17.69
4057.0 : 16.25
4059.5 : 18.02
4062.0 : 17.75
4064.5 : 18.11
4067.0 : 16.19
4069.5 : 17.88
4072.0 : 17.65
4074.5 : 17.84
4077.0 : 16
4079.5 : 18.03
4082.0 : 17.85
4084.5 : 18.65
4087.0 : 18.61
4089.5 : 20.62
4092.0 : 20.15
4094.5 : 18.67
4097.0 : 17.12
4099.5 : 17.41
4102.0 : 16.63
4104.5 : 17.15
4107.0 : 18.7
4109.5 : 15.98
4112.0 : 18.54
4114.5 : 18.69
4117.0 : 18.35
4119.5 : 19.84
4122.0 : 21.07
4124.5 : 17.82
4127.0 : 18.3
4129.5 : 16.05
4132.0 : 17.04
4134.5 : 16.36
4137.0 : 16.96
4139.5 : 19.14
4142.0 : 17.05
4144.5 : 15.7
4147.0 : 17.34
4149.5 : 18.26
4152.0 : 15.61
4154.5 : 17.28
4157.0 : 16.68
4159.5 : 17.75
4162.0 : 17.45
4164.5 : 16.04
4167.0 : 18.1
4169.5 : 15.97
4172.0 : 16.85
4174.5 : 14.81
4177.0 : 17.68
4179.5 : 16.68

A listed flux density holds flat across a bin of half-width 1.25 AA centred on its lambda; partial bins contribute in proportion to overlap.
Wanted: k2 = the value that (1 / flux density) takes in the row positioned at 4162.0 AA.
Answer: 0.0573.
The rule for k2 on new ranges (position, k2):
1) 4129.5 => 0.0623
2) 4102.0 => 0.0601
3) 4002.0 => 0.0537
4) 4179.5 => 0.0600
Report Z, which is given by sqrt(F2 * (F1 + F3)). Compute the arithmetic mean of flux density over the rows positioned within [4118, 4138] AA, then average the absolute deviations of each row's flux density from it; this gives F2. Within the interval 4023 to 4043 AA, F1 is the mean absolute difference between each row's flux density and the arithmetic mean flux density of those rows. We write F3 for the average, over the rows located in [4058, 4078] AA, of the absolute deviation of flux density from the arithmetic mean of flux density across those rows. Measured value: 1.8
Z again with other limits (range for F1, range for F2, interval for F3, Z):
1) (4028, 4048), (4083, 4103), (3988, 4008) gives 1.6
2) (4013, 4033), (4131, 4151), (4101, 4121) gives 1.3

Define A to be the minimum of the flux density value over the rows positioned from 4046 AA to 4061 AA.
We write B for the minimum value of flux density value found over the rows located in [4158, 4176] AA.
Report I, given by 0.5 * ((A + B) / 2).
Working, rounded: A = 16.25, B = 14.81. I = 7.8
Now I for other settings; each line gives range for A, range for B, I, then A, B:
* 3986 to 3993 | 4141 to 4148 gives 7.9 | 15.92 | 15.7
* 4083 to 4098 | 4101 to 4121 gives 8.3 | 17.12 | 15.98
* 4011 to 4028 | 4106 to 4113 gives 8.5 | 17.89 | 15.98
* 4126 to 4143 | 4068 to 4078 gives 8.0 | 16.05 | 16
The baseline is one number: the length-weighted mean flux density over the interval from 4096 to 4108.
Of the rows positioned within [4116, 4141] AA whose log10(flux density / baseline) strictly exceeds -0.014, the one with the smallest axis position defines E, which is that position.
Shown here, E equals 4117.0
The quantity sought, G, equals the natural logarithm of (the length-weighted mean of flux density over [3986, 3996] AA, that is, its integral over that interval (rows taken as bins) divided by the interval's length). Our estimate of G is 2.84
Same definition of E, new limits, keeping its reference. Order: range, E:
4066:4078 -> 4069.5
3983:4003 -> 3992.0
